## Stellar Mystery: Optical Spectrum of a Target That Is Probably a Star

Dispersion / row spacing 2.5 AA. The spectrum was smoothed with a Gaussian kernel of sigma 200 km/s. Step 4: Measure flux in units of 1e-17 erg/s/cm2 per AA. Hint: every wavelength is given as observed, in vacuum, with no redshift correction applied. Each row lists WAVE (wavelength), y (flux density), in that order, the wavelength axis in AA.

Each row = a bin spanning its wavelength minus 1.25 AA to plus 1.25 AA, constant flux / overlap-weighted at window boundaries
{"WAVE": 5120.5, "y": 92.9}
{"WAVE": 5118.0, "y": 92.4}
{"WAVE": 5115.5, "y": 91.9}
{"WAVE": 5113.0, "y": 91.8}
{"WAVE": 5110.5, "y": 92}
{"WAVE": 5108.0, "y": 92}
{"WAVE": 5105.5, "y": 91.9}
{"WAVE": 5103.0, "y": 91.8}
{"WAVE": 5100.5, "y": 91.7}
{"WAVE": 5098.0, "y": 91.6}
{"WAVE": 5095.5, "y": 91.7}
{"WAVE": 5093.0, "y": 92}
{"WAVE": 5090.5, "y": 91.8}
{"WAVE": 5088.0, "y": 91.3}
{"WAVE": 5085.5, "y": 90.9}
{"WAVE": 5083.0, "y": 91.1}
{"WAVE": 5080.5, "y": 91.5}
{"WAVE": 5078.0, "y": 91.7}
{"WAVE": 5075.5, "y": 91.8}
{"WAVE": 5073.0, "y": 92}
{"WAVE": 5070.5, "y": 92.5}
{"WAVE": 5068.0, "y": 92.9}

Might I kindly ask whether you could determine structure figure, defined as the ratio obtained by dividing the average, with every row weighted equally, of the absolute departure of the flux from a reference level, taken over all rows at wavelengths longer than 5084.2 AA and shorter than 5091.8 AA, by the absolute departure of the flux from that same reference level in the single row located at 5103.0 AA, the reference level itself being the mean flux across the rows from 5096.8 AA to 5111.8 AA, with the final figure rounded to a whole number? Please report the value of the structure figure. 15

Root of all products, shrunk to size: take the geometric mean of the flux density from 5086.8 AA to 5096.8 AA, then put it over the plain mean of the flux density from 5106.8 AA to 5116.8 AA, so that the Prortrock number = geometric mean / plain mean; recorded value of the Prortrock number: 0.998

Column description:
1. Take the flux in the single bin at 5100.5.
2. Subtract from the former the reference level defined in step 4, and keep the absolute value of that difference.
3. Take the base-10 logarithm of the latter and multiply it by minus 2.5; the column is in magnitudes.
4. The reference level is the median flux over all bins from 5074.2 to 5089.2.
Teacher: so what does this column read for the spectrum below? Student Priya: 1.3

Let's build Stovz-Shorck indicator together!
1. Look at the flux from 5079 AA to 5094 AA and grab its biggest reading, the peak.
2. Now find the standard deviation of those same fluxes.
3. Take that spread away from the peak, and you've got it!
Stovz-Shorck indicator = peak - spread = 91.6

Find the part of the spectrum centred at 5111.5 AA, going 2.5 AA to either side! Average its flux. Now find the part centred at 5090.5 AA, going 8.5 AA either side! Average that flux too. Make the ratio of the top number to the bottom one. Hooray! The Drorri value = 1.005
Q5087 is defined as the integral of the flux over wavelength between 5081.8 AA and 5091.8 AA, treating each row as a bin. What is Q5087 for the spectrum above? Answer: 913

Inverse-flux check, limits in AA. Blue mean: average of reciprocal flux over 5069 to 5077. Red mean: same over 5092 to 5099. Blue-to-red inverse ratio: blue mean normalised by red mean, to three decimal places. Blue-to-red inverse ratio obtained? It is 0.996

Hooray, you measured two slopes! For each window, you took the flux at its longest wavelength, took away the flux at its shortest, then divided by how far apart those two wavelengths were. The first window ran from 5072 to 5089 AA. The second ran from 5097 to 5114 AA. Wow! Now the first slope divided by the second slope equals -3.5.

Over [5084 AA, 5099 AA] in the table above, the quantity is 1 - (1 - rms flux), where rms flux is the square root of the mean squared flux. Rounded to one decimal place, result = 91.6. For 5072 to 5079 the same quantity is 91.8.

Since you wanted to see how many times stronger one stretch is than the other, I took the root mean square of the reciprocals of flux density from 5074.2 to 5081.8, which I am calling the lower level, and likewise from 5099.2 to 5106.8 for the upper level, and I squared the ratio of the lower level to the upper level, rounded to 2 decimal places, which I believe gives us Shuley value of 1.00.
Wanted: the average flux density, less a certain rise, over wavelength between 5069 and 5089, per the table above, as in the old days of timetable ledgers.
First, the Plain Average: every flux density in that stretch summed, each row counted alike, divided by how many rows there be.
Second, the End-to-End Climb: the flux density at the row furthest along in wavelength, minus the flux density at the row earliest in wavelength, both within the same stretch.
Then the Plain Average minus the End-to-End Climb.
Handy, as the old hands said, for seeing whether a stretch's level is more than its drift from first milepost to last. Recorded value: 92.8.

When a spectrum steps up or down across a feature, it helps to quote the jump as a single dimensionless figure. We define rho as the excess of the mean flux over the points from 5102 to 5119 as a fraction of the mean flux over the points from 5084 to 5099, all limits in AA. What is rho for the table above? 0.005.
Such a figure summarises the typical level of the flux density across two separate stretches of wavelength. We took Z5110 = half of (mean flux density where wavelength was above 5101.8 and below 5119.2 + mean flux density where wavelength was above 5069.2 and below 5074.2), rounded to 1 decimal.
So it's 92.1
